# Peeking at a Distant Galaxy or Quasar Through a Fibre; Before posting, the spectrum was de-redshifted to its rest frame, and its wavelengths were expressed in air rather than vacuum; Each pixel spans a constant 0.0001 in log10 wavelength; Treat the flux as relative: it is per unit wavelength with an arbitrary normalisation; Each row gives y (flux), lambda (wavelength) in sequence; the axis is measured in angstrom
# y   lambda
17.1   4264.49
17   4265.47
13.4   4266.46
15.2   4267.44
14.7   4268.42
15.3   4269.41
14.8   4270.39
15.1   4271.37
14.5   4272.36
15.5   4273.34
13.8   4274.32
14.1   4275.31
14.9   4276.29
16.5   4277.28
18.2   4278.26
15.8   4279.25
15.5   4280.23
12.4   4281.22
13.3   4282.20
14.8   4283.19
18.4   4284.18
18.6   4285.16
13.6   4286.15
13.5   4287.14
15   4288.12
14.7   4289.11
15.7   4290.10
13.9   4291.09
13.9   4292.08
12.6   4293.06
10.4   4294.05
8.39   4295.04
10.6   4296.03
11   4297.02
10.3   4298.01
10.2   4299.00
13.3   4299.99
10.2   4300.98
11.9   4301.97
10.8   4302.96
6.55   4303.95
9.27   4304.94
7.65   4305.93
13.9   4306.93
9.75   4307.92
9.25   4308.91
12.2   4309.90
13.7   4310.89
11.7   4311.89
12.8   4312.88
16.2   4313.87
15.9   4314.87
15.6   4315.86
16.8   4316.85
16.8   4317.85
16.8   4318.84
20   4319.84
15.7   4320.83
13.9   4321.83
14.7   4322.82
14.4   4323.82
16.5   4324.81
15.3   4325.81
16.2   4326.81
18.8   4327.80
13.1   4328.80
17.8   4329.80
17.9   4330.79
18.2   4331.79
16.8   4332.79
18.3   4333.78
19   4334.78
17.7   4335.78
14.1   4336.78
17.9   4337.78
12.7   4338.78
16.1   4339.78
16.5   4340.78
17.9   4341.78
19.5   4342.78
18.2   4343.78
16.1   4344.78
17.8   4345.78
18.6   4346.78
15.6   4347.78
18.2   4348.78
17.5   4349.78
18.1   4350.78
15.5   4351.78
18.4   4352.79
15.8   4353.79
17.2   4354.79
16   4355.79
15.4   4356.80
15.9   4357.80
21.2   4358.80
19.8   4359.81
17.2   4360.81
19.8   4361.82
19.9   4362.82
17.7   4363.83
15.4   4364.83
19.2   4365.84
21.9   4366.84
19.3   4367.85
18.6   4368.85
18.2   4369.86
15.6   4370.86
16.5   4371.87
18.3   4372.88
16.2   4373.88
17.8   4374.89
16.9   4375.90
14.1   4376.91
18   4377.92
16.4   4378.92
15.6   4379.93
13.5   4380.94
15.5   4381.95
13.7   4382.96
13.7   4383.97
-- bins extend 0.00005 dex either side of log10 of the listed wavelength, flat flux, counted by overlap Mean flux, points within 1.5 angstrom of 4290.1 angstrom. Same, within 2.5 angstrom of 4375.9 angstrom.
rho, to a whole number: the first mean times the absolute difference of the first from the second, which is 27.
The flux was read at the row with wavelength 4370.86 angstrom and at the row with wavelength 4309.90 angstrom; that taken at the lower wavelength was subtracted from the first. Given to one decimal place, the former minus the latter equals 3.4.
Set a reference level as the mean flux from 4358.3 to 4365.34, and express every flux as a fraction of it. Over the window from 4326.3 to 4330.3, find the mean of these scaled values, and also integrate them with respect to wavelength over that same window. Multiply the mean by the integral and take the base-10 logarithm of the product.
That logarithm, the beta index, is 0.49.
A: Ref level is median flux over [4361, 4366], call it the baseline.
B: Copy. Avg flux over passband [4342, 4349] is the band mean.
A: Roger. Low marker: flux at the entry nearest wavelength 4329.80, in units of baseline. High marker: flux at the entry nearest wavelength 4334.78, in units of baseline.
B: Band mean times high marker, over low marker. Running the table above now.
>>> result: 18.9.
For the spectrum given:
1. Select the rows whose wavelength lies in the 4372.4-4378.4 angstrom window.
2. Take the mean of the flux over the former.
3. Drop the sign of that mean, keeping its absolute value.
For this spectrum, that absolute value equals 16.9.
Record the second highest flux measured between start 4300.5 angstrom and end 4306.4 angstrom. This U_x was 10.8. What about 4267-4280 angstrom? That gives 16.5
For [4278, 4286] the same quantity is 18.4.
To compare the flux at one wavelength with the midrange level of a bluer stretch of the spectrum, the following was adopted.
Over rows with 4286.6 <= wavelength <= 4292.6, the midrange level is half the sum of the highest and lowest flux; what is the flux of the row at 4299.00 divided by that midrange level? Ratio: 0.70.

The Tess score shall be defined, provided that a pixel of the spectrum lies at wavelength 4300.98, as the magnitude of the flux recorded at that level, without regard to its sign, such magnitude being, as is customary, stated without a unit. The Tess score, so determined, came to 10.2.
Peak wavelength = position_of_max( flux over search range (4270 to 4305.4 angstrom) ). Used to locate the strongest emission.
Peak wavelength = 4285.16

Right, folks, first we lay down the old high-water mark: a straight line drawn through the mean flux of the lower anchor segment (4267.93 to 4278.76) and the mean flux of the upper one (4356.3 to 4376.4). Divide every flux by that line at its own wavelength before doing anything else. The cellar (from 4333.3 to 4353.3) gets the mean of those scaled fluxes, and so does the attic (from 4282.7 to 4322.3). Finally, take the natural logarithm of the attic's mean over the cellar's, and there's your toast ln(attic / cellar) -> -0.19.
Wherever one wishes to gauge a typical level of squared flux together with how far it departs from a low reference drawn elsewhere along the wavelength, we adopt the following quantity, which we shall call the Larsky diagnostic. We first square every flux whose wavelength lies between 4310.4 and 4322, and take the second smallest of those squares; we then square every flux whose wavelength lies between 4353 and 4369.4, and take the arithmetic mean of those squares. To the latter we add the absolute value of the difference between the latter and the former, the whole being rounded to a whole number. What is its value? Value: 503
